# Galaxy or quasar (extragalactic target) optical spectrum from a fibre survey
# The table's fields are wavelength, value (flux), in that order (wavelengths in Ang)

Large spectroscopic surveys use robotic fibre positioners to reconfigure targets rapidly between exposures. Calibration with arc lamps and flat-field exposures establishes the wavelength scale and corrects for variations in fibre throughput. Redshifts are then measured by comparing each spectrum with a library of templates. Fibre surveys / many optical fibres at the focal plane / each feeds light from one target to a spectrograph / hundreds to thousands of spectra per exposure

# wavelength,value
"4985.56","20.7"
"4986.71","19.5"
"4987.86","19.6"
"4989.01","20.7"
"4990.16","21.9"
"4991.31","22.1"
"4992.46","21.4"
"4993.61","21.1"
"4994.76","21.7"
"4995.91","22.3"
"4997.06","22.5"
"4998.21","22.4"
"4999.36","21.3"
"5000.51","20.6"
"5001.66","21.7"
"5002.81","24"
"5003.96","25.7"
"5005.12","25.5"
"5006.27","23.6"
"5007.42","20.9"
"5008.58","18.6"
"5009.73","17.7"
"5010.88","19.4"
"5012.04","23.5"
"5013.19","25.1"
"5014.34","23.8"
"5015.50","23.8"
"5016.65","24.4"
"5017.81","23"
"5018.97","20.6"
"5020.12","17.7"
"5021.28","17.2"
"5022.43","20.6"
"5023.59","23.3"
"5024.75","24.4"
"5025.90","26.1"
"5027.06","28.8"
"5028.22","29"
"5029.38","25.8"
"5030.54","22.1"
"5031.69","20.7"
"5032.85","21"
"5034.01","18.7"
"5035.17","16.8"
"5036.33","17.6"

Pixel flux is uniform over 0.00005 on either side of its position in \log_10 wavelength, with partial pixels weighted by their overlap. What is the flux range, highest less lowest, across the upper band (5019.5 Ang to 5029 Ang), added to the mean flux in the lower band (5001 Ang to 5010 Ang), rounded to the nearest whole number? 34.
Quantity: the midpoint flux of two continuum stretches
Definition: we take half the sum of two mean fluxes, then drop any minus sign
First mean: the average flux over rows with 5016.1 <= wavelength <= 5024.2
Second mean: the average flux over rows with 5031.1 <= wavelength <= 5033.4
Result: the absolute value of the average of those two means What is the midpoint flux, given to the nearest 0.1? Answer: 20.9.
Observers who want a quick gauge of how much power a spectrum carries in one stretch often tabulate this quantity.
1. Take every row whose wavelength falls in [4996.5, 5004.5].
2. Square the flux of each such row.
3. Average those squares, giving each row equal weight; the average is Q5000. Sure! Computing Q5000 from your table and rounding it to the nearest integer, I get 513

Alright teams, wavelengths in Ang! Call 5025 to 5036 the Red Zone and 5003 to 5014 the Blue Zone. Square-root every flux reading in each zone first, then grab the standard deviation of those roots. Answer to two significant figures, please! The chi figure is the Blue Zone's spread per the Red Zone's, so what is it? 0.73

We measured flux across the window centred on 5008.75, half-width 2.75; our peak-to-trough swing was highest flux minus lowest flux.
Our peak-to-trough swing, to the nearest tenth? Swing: 5.9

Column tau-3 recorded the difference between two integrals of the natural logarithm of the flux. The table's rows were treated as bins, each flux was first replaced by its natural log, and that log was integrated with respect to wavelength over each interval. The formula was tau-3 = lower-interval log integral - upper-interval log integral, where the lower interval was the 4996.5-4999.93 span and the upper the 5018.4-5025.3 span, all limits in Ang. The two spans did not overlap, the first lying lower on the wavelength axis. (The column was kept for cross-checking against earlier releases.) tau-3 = -10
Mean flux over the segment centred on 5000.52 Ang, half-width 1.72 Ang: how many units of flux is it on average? 21.2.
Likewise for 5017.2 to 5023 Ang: 19.8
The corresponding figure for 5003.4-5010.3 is 22.0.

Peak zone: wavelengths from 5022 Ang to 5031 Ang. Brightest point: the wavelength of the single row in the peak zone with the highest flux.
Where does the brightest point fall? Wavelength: 5028.22 Ang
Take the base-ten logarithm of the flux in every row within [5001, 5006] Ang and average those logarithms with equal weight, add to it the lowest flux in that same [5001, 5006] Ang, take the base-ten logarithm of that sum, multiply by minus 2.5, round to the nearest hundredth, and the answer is -3.41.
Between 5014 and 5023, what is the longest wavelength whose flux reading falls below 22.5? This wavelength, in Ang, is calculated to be 5022.43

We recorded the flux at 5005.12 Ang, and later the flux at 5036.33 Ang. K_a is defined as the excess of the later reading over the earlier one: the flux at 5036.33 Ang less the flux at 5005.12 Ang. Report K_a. -7.90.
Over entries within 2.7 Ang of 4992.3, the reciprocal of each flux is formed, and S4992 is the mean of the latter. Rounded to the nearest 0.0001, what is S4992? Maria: 0.0462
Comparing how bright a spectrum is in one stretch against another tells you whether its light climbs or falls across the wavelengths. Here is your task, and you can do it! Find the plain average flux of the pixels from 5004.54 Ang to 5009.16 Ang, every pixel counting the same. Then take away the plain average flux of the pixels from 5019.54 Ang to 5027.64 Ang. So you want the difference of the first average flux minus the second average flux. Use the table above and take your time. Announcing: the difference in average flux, 0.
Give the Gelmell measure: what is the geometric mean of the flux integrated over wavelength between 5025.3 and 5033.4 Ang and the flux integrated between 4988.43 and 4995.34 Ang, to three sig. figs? 173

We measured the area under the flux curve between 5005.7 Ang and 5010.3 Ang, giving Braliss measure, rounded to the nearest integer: 93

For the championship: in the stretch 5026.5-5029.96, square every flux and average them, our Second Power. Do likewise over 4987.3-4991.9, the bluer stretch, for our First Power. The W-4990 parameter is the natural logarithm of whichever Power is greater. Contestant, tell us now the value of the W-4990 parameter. 6.66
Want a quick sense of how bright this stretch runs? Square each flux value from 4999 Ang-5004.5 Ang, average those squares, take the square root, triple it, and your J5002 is 68.2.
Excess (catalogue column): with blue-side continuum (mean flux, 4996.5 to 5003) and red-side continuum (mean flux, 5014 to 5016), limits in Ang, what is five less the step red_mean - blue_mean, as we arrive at 3.3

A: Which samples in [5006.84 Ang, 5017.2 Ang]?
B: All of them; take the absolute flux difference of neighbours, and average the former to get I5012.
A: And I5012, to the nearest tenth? 1.6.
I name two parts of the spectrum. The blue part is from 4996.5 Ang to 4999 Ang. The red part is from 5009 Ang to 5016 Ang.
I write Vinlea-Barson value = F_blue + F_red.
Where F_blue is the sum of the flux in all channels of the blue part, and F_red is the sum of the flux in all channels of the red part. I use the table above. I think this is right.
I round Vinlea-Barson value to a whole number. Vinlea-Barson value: 178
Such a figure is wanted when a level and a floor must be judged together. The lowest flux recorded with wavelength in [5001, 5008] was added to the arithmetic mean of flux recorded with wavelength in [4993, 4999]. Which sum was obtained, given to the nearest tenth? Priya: 42.9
